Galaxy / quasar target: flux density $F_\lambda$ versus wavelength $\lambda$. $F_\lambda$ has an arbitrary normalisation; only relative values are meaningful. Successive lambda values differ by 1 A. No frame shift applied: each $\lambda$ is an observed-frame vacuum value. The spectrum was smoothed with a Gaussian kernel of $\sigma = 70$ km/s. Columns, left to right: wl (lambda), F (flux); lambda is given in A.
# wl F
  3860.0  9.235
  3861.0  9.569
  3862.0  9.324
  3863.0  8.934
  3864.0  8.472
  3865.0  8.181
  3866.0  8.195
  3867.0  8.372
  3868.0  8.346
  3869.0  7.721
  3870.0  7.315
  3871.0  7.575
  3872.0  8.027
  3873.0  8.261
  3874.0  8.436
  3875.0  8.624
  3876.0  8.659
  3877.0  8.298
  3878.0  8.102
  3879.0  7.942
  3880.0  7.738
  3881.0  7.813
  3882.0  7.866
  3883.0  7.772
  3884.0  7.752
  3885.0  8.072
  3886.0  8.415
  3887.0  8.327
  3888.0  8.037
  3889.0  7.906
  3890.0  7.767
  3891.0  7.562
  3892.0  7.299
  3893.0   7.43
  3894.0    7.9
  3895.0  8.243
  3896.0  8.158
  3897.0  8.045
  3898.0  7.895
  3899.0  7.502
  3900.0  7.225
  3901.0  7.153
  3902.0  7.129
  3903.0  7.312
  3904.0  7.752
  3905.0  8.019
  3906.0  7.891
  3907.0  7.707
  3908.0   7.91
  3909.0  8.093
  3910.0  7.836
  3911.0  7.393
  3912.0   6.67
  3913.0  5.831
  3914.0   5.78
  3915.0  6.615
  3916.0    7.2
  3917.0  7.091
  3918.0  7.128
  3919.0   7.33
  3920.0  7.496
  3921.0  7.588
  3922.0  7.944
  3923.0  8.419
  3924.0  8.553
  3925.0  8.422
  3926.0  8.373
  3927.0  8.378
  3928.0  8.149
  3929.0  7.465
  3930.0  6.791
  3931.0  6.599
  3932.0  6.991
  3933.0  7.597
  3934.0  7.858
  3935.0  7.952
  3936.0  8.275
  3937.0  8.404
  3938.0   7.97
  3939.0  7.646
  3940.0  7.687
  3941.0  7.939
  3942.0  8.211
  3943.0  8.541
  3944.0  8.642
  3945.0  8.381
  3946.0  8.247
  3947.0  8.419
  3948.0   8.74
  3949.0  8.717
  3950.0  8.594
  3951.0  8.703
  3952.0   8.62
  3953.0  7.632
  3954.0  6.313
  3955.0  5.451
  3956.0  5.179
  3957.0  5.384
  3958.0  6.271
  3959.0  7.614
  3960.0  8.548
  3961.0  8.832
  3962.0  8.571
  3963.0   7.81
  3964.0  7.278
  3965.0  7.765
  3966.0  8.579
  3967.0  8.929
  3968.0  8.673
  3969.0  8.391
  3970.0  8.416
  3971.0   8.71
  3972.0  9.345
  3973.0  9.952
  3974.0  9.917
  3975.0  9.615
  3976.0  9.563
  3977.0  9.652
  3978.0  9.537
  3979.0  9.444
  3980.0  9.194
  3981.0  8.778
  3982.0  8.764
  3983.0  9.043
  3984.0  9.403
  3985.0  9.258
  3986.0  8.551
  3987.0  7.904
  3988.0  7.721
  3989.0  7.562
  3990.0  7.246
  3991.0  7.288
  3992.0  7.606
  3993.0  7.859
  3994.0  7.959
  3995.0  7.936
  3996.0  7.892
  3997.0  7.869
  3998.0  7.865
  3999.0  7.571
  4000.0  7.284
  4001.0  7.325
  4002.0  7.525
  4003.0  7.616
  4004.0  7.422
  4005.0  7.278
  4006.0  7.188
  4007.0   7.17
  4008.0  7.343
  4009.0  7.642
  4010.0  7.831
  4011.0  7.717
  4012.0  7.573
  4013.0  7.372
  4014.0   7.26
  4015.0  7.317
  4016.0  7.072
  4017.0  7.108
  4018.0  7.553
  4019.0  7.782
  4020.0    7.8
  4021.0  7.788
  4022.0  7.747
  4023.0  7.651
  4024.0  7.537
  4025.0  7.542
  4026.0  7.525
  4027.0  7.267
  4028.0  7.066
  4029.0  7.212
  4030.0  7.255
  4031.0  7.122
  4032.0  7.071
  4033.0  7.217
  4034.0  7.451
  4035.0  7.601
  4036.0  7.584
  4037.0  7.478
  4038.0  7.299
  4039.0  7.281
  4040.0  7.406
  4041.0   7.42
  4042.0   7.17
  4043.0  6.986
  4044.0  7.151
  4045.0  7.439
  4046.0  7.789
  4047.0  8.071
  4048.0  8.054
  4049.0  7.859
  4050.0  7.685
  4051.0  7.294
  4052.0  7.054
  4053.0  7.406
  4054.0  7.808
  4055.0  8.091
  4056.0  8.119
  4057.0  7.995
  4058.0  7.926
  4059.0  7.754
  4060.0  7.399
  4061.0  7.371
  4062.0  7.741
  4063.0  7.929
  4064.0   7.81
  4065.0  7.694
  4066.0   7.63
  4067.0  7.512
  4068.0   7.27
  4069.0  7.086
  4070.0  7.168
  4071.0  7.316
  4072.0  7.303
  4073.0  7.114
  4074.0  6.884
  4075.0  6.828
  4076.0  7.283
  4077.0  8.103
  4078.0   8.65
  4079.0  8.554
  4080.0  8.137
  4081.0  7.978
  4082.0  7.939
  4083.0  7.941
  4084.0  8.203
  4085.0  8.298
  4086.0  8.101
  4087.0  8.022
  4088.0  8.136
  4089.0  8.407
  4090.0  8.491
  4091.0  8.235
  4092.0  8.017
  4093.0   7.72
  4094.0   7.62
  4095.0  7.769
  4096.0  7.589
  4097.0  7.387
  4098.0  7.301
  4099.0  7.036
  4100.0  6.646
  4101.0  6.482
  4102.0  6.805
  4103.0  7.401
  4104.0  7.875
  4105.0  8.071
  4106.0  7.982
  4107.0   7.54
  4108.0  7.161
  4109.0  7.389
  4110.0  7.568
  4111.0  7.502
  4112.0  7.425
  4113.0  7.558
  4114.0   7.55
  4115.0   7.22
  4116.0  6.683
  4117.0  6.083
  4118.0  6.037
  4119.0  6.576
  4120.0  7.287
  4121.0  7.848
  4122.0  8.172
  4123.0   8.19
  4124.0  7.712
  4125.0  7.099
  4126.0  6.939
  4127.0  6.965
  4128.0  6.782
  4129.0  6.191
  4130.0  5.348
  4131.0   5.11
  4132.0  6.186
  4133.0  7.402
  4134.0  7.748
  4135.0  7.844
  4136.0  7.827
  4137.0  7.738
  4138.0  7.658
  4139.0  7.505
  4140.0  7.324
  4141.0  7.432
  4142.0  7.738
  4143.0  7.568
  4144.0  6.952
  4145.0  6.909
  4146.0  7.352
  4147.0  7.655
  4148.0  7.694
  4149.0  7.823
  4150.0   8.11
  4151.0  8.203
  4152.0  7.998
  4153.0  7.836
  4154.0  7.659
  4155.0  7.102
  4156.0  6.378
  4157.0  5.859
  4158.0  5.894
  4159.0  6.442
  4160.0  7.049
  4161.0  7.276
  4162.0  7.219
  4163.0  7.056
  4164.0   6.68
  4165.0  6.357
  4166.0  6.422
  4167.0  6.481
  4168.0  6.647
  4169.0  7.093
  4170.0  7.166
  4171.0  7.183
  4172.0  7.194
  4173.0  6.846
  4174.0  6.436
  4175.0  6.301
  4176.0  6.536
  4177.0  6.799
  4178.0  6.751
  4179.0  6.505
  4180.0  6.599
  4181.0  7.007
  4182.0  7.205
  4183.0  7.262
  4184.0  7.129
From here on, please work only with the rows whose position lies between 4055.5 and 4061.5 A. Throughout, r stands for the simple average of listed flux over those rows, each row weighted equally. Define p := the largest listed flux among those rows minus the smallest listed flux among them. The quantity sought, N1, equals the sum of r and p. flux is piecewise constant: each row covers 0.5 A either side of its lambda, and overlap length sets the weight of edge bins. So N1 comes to 8.51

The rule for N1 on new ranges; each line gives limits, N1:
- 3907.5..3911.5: 8.51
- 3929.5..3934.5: 8.43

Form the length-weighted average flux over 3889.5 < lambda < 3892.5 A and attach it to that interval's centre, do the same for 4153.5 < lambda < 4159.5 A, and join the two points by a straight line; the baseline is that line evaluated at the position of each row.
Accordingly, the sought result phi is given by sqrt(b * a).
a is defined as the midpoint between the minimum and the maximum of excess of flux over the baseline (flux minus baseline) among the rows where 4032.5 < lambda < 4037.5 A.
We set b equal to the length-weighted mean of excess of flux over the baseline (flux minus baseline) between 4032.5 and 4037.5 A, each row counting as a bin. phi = 0.43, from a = 0.4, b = 0.5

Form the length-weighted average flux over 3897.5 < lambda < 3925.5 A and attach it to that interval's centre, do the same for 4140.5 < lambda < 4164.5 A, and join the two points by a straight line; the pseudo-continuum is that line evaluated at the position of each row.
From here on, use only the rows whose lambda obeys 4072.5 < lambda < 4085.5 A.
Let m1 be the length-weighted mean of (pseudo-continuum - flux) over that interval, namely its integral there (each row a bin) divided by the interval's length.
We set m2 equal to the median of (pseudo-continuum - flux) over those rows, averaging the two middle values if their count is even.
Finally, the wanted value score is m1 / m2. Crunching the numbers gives 0.79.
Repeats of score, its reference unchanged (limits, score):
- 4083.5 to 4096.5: 0.94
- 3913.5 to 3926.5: 1.87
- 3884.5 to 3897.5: 0.82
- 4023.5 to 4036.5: 0.13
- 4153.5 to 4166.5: 0.93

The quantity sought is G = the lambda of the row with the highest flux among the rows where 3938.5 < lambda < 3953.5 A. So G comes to 3948.0 A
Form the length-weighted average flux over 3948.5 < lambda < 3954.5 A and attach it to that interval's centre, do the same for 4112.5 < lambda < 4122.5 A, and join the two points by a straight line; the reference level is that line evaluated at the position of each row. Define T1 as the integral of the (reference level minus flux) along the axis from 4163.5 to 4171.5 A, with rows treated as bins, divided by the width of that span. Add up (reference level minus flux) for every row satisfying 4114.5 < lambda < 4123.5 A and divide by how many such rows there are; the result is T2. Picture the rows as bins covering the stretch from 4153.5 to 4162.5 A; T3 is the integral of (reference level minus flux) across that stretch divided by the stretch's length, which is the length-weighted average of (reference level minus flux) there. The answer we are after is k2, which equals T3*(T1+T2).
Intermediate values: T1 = 0.0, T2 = 0.0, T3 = 0.09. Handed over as 0.002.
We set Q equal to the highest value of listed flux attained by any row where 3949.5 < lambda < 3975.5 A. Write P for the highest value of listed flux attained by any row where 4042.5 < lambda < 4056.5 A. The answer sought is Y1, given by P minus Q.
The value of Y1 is -1.8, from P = 8.119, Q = 9.952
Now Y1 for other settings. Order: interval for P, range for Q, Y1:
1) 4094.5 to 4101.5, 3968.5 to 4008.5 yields -2.2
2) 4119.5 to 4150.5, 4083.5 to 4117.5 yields -0.3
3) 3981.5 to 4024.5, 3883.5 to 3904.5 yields 1.0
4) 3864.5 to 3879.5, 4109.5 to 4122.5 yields 0.5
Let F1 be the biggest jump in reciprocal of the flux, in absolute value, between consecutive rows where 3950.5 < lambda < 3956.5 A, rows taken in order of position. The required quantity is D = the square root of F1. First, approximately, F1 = 0.027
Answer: 0.165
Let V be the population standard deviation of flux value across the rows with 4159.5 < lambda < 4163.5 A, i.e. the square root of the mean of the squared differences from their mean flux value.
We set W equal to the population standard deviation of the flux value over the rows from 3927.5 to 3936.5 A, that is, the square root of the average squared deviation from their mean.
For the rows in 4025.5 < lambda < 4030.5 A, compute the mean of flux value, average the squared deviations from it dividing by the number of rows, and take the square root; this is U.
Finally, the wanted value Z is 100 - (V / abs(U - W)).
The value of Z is 99.8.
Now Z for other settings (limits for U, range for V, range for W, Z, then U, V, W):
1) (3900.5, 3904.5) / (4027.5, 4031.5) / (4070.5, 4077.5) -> 99.5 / 0.2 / 0.07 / 0.4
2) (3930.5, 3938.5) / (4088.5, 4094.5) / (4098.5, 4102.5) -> 99.1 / 0.6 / 0.33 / 0.2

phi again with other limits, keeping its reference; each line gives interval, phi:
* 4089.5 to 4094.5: 1.24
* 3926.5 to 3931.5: 0.08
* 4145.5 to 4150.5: 1.14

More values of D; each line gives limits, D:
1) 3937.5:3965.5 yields 0.168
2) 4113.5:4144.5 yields 0.184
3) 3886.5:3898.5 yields 0.089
